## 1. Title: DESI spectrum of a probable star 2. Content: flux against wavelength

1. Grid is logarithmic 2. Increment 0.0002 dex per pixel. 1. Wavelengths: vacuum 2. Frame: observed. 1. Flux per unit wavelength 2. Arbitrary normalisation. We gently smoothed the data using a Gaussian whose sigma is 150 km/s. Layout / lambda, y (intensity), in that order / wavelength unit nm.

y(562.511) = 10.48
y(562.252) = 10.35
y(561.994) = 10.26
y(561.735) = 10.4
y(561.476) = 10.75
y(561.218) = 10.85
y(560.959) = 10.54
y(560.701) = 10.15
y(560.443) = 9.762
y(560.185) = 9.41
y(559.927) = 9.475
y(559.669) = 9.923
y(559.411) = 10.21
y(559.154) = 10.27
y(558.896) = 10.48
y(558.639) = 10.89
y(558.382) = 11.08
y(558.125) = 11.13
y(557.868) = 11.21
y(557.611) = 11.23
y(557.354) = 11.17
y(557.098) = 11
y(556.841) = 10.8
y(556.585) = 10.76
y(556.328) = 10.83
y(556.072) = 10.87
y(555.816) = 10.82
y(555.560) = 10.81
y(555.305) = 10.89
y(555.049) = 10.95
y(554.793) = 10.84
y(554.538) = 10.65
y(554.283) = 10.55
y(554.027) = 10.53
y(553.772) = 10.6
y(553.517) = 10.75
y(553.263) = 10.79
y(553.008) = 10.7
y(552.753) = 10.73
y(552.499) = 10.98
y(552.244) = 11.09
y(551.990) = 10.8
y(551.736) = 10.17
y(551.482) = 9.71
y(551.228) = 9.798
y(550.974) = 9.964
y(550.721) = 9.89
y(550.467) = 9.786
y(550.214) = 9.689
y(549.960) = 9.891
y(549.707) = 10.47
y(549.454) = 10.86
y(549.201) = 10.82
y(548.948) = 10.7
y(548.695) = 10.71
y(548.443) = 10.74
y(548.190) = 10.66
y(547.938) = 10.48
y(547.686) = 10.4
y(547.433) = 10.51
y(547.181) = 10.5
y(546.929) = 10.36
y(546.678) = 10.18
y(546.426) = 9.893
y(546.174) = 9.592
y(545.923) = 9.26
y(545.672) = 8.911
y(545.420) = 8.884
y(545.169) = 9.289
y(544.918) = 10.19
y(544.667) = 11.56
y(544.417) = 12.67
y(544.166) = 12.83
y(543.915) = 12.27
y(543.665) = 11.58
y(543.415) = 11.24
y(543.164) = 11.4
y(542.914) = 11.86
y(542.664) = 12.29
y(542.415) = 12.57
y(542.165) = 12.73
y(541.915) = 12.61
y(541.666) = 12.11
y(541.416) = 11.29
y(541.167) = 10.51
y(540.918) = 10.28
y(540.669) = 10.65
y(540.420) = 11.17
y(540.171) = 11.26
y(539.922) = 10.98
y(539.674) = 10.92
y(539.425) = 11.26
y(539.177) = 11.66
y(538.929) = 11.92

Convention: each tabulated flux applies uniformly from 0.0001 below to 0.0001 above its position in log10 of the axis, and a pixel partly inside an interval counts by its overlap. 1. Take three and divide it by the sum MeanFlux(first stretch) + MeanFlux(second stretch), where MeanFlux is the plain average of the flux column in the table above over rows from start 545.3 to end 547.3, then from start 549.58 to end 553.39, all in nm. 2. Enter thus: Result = 0.150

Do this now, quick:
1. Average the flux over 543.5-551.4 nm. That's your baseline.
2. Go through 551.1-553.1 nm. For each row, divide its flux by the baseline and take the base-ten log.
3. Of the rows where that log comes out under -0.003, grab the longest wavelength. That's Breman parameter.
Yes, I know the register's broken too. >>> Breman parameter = 551.736 nm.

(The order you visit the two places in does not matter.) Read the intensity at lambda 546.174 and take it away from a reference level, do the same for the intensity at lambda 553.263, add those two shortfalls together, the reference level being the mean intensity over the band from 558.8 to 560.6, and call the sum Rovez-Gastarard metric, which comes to -0.5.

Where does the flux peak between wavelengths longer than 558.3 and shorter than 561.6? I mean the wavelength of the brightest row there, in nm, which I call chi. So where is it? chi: 558.382 nm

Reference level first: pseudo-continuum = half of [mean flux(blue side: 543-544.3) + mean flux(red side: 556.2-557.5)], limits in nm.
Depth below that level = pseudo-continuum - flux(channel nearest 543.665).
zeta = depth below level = -0.2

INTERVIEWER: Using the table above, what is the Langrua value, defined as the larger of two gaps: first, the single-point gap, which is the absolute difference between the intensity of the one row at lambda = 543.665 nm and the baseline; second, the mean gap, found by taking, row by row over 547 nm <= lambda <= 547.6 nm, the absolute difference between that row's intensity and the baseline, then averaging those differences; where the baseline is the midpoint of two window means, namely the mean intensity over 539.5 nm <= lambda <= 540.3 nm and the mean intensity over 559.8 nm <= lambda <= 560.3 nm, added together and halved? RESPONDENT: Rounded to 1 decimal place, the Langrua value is 1.3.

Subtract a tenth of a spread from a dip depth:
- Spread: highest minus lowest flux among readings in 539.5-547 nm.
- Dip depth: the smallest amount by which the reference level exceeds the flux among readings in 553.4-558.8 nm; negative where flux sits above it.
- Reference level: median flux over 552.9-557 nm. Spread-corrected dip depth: -0.83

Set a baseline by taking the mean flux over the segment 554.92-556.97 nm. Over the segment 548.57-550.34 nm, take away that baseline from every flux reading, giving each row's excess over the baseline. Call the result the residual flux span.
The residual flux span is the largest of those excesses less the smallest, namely 1.2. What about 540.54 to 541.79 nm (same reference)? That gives 1.8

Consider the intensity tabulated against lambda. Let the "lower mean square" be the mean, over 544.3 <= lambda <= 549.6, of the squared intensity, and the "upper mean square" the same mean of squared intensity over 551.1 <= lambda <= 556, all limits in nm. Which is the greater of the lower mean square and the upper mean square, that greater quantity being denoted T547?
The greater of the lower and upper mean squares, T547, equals 113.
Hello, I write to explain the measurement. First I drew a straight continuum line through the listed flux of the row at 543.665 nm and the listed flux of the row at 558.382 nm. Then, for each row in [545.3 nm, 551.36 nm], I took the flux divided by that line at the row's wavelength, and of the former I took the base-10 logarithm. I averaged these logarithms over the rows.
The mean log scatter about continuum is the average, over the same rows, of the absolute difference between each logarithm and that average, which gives 0.021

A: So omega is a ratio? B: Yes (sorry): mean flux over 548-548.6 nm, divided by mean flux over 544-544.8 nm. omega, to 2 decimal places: 0.87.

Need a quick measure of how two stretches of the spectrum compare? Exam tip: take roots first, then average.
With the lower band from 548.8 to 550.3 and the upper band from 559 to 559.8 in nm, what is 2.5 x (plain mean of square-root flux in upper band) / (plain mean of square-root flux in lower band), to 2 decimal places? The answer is 2.47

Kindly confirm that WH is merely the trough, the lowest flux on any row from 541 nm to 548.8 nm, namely 8.884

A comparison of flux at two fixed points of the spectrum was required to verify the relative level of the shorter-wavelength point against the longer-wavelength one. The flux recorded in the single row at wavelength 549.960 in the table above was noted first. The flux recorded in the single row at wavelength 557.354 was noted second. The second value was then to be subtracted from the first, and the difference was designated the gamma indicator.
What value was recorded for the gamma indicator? -1.3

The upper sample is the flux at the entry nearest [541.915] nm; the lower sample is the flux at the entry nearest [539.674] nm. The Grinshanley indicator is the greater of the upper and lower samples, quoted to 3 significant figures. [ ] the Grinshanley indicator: 12.6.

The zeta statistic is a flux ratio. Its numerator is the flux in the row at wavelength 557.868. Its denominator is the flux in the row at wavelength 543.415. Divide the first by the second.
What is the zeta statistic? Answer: 1.00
